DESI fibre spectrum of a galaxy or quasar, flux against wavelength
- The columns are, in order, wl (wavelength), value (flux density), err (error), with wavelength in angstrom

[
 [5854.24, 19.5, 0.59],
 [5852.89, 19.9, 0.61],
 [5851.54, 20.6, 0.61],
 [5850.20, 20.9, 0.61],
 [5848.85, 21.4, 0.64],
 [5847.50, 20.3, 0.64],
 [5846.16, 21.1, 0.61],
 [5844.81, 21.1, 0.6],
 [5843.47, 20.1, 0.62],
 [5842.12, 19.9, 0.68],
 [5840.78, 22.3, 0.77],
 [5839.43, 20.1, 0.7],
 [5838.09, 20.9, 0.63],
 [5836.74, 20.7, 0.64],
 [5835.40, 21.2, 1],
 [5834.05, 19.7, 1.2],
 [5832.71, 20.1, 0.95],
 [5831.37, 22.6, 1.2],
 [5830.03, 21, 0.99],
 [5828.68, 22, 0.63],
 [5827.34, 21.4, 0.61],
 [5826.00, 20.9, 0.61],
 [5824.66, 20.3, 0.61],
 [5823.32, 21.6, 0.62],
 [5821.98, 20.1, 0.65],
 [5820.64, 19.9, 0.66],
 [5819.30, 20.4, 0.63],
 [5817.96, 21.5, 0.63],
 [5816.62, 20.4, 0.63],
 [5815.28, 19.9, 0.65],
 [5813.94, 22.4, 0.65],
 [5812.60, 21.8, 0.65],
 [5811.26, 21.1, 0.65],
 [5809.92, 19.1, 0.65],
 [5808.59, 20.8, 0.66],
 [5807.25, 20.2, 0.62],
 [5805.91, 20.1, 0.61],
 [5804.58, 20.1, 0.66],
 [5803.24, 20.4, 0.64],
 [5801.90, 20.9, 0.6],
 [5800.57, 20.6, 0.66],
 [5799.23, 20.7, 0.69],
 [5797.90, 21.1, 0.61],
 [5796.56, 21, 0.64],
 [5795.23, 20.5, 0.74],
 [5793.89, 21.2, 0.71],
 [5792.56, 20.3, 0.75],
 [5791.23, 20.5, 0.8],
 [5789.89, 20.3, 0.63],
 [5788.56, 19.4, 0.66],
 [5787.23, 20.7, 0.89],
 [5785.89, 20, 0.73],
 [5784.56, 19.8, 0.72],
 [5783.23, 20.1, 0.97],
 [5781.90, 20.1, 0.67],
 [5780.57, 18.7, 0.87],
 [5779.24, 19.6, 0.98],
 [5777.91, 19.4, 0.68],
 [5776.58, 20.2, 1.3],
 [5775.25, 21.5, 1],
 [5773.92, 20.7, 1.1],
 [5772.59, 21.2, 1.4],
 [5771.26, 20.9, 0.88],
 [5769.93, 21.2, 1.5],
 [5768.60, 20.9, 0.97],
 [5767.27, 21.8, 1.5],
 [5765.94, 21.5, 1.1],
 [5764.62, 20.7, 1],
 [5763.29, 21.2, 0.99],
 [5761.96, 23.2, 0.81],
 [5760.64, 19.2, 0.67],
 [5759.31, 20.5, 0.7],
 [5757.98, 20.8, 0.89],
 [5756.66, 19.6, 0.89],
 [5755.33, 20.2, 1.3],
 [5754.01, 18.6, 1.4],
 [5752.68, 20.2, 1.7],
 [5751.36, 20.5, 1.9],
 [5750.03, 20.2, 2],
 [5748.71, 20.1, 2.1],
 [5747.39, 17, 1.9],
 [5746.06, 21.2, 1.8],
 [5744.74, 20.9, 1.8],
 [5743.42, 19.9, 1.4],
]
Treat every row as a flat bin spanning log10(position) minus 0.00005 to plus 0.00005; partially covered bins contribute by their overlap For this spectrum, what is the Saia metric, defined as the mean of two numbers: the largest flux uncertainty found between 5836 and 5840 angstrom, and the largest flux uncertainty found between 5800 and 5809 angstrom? 0.68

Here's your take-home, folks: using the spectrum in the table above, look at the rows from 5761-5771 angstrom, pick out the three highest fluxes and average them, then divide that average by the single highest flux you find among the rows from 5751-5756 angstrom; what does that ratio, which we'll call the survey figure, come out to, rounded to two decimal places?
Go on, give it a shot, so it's 1.08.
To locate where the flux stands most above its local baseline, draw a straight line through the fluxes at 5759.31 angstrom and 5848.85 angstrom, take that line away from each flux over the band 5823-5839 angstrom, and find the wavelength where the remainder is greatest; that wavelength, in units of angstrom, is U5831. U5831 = 5831.37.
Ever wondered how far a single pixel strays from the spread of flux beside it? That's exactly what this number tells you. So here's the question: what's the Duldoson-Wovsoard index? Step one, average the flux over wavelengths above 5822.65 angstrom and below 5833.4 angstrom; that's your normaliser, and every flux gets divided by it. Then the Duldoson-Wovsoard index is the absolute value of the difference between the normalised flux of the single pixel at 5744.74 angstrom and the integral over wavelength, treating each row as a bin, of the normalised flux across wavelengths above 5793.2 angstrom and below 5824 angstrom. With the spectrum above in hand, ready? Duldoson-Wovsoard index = 29.0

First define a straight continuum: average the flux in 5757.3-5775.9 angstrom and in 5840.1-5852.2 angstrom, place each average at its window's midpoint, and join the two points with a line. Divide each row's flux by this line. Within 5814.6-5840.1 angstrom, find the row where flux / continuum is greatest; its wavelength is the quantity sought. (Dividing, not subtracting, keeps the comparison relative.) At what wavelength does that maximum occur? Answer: 5831.37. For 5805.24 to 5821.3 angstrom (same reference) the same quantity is 5813.94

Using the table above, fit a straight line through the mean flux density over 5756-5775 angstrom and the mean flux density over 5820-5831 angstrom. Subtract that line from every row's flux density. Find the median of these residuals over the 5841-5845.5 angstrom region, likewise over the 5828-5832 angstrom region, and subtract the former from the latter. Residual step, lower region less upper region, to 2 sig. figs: 1.9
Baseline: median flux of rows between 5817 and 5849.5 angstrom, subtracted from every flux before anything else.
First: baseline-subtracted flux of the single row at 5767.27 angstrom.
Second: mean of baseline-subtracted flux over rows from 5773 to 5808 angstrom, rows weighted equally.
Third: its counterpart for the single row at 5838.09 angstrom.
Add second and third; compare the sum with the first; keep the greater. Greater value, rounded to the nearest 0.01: 0.90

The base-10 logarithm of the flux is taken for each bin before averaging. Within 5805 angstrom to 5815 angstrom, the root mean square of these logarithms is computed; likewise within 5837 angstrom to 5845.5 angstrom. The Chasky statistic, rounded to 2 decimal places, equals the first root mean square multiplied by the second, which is 1.73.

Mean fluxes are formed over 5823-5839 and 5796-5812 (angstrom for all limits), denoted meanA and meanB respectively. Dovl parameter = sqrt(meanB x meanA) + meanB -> 41.3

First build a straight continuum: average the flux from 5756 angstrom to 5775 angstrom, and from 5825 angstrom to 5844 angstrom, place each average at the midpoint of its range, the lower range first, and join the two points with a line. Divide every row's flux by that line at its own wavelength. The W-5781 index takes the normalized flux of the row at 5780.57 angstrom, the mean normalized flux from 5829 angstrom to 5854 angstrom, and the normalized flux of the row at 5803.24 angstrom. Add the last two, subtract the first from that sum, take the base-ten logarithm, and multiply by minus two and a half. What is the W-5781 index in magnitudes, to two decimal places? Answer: -0.08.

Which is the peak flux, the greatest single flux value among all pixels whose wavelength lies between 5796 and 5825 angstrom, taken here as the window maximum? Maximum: 22.4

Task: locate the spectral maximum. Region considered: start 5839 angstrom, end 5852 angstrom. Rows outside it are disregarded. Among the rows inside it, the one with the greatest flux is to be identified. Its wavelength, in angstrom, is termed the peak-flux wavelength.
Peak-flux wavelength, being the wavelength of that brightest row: 5840.78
